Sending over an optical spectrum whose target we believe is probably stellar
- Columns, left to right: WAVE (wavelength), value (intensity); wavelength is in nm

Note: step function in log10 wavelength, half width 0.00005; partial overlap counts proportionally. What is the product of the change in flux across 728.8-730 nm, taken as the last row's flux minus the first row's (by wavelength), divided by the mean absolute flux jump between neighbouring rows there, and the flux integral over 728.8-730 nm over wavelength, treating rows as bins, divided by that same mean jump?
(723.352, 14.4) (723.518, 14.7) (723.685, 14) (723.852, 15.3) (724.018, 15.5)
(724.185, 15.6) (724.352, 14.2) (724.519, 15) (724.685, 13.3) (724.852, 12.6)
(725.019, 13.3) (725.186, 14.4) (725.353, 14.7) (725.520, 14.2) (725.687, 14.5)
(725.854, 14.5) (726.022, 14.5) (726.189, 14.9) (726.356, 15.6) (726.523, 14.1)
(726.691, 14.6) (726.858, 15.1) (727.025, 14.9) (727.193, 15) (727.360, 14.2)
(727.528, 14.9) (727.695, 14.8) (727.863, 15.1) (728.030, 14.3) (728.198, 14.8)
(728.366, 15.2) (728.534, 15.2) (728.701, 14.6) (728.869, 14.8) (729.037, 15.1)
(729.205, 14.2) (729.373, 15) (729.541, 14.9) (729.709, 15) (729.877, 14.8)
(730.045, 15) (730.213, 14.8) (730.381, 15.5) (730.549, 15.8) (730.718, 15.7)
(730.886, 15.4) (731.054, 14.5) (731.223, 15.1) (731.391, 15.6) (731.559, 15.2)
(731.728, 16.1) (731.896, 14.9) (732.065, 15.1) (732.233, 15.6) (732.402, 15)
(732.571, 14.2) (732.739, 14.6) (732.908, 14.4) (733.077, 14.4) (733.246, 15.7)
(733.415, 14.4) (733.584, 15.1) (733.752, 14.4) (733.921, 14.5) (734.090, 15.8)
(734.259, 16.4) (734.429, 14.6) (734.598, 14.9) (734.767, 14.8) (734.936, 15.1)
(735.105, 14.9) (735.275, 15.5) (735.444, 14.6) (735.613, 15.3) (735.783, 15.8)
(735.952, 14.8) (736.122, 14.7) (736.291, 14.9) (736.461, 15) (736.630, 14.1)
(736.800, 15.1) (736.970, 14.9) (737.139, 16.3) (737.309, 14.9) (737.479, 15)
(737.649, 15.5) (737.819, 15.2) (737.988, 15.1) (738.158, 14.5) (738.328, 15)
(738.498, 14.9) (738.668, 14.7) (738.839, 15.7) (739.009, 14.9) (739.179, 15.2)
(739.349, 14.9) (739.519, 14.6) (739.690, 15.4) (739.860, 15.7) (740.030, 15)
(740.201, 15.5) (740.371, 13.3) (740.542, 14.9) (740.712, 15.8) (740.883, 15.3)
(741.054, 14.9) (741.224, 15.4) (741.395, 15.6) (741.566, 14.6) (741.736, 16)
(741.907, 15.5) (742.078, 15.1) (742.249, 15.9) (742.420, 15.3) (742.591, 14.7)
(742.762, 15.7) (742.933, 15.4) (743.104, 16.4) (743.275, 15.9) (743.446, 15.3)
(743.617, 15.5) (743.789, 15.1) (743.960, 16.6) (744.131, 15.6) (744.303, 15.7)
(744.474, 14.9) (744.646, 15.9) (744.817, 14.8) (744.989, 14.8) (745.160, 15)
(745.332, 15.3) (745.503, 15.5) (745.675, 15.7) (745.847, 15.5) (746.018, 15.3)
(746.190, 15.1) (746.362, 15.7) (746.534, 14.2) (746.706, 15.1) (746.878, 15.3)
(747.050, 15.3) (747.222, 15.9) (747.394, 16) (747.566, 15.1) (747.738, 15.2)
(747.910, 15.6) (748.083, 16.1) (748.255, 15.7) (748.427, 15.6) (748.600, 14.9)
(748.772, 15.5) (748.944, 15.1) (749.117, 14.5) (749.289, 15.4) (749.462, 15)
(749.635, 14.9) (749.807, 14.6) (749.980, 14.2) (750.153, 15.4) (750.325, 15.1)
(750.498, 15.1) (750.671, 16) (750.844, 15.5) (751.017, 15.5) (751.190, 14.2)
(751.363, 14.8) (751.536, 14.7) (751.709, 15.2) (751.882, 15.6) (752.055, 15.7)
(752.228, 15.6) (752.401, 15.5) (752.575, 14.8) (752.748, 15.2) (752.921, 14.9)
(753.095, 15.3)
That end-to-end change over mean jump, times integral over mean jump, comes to 0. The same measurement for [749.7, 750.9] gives 54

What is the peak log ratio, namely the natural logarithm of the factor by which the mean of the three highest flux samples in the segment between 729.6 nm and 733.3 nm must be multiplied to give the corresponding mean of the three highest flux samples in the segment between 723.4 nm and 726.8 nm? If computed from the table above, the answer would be -0.019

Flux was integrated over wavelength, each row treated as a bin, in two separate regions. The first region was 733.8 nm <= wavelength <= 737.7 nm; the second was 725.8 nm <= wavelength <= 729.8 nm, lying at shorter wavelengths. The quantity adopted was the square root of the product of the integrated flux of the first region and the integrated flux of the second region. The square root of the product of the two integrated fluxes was 59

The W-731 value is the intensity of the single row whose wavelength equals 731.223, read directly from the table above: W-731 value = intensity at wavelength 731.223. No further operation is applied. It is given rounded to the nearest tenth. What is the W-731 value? 15.1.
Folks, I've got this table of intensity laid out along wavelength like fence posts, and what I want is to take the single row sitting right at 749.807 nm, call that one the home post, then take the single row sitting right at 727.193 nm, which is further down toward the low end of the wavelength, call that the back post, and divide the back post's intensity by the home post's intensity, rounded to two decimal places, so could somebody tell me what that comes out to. 1.03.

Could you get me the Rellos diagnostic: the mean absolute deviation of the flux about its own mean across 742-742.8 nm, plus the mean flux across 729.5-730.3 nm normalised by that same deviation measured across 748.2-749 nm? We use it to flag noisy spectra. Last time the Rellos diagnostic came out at 52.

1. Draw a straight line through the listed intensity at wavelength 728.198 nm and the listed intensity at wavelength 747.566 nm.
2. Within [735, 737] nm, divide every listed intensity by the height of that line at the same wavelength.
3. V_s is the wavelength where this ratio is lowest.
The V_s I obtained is 736.630 nm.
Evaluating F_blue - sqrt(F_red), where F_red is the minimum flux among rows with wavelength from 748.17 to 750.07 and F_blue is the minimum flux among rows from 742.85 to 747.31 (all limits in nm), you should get 10.4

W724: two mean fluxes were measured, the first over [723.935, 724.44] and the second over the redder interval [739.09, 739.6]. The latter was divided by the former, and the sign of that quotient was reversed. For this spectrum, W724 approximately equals -0.99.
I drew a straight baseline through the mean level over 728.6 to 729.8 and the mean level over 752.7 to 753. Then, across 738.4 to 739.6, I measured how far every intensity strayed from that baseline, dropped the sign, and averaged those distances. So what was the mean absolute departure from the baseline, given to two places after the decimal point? 0.23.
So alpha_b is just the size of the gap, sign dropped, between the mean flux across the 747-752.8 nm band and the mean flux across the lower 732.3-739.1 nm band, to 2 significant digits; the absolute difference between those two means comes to 0.26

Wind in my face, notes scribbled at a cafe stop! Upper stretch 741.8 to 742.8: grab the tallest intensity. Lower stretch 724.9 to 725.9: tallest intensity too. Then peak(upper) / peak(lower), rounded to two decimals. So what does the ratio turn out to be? 1.08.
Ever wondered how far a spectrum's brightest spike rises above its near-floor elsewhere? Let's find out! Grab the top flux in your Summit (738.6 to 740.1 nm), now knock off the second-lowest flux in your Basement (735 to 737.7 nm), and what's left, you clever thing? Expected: 1.10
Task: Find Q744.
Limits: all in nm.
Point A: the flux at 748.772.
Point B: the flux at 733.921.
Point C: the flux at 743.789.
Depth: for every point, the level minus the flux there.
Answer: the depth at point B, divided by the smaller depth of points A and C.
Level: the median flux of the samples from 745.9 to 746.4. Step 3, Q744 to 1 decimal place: -4.0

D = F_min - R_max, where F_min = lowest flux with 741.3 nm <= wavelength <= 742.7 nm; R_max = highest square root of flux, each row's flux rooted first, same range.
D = 10.6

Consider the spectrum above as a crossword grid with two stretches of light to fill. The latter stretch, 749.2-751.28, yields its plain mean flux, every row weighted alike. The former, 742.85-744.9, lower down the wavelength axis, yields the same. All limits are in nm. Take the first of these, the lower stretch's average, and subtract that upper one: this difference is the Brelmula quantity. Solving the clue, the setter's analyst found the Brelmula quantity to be 0.5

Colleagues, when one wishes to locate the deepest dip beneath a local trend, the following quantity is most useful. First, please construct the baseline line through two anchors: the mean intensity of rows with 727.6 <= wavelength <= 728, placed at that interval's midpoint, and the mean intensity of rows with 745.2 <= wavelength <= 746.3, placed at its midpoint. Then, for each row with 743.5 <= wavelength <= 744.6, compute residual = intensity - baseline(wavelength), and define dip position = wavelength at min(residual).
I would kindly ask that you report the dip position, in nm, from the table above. 744.474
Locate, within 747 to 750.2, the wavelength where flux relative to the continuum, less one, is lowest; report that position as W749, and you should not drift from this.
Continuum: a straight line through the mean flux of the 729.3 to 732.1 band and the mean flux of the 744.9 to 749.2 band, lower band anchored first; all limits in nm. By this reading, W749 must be 749.980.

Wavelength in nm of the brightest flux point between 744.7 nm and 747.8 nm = 747.394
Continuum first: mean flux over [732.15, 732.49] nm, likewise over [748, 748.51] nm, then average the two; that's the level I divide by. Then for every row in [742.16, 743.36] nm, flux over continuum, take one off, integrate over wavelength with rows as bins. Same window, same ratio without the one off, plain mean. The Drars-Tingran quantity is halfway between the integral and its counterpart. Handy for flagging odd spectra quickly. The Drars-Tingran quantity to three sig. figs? 0.505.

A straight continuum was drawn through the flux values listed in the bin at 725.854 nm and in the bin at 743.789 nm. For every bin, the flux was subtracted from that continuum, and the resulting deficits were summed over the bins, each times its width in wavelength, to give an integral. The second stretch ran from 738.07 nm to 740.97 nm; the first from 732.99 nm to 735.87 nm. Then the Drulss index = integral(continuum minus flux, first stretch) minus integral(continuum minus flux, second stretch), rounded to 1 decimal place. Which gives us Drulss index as -0.6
